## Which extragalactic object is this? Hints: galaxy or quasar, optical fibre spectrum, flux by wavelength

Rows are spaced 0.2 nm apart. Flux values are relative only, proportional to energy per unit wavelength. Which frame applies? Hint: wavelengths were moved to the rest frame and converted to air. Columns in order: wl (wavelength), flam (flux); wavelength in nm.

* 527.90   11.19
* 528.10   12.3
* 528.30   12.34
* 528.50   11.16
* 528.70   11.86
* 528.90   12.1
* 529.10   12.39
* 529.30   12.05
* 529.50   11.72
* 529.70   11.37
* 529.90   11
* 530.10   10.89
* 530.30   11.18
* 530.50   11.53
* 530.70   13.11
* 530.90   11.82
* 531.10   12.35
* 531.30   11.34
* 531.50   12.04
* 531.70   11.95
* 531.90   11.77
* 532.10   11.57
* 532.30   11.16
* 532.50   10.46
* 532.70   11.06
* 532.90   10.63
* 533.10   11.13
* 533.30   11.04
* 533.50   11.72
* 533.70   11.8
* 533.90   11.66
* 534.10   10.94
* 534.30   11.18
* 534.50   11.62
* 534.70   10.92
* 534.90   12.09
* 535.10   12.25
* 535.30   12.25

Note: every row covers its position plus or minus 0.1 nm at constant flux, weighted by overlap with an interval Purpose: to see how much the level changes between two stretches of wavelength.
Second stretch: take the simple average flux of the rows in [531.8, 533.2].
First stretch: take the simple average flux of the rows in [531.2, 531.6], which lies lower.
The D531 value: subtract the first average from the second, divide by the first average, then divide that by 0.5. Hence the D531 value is -0.10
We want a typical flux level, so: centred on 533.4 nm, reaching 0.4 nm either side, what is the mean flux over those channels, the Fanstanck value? 11.4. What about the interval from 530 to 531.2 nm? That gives 11.8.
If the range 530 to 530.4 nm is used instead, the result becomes 11.0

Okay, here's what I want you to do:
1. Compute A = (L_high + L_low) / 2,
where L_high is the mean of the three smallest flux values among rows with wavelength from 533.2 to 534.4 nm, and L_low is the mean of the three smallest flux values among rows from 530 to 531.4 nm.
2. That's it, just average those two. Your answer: 11.1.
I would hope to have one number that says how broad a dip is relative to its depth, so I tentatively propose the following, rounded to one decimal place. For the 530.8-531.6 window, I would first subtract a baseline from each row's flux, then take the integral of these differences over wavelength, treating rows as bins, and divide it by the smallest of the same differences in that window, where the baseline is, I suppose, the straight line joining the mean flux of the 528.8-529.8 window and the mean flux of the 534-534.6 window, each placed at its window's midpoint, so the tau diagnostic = -0.6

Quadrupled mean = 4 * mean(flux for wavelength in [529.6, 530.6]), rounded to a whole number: 45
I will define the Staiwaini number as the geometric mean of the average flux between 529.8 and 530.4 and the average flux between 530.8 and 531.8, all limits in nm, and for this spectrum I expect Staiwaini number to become 11.5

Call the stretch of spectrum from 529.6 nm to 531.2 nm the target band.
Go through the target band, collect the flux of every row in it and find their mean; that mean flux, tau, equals 11.7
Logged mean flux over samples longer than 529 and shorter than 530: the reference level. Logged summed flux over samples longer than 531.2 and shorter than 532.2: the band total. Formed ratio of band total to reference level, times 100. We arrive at 501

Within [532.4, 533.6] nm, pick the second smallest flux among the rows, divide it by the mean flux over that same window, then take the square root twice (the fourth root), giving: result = 0.991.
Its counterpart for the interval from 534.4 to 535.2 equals 0.998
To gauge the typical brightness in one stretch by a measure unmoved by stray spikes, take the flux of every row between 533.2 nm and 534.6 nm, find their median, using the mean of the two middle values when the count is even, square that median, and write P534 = 135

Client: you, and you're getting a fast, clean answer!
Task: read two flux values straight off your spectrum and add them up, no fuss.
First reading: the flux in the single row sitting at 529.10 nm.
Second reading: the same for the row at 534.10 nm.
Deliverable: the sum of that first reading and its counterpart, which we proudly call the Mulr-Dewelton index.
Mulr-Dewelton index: 23.3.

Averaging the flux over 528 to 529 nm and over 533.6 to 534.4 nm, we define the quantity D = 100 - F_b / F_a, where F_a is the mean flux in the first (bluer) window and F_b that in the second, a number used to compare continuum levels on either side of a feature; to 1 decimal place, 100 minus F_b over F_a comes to 99.0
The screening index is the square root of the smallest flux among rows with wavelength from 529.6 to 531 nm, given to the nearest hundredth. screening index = 3.30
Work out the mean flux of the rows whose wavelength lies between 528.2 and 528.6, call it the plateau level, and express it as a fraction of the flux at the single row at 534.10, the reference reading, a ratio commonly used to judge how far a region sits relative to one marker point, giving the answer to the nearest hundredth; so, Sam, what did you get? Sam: 1.07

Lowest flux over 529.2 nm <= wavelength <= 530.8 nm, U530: 10.89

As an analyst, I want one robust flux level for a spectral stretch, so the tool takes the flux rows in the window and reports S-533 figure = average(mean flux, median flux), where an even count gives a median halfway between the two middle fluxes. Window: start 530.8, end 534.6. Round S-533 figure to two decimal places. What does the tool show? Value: 11.50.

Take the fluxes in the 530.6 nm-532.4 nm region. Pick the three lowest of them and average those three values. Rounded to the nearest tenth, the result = 11.4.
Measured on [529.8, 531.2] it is 11.0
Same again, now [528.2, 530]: 11.2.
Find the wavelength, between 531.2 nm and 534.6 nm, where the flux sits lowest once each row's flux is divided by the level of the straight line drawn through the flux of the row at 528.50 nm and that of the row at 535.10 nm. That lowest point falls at 532.50 nm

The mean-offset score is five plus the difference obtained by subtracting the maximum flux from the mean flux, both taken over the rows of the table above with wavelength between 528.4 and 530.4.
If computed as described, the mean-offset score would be 4.2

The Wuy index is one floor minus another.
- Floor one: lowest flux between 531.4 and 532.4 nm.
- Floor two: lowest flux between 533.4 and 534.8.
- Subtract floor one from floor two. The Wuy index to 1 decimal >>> -0.2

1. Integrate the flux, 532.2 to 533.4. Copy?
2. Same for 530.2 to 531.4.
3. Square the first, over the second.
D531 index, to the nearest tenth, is 12.0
